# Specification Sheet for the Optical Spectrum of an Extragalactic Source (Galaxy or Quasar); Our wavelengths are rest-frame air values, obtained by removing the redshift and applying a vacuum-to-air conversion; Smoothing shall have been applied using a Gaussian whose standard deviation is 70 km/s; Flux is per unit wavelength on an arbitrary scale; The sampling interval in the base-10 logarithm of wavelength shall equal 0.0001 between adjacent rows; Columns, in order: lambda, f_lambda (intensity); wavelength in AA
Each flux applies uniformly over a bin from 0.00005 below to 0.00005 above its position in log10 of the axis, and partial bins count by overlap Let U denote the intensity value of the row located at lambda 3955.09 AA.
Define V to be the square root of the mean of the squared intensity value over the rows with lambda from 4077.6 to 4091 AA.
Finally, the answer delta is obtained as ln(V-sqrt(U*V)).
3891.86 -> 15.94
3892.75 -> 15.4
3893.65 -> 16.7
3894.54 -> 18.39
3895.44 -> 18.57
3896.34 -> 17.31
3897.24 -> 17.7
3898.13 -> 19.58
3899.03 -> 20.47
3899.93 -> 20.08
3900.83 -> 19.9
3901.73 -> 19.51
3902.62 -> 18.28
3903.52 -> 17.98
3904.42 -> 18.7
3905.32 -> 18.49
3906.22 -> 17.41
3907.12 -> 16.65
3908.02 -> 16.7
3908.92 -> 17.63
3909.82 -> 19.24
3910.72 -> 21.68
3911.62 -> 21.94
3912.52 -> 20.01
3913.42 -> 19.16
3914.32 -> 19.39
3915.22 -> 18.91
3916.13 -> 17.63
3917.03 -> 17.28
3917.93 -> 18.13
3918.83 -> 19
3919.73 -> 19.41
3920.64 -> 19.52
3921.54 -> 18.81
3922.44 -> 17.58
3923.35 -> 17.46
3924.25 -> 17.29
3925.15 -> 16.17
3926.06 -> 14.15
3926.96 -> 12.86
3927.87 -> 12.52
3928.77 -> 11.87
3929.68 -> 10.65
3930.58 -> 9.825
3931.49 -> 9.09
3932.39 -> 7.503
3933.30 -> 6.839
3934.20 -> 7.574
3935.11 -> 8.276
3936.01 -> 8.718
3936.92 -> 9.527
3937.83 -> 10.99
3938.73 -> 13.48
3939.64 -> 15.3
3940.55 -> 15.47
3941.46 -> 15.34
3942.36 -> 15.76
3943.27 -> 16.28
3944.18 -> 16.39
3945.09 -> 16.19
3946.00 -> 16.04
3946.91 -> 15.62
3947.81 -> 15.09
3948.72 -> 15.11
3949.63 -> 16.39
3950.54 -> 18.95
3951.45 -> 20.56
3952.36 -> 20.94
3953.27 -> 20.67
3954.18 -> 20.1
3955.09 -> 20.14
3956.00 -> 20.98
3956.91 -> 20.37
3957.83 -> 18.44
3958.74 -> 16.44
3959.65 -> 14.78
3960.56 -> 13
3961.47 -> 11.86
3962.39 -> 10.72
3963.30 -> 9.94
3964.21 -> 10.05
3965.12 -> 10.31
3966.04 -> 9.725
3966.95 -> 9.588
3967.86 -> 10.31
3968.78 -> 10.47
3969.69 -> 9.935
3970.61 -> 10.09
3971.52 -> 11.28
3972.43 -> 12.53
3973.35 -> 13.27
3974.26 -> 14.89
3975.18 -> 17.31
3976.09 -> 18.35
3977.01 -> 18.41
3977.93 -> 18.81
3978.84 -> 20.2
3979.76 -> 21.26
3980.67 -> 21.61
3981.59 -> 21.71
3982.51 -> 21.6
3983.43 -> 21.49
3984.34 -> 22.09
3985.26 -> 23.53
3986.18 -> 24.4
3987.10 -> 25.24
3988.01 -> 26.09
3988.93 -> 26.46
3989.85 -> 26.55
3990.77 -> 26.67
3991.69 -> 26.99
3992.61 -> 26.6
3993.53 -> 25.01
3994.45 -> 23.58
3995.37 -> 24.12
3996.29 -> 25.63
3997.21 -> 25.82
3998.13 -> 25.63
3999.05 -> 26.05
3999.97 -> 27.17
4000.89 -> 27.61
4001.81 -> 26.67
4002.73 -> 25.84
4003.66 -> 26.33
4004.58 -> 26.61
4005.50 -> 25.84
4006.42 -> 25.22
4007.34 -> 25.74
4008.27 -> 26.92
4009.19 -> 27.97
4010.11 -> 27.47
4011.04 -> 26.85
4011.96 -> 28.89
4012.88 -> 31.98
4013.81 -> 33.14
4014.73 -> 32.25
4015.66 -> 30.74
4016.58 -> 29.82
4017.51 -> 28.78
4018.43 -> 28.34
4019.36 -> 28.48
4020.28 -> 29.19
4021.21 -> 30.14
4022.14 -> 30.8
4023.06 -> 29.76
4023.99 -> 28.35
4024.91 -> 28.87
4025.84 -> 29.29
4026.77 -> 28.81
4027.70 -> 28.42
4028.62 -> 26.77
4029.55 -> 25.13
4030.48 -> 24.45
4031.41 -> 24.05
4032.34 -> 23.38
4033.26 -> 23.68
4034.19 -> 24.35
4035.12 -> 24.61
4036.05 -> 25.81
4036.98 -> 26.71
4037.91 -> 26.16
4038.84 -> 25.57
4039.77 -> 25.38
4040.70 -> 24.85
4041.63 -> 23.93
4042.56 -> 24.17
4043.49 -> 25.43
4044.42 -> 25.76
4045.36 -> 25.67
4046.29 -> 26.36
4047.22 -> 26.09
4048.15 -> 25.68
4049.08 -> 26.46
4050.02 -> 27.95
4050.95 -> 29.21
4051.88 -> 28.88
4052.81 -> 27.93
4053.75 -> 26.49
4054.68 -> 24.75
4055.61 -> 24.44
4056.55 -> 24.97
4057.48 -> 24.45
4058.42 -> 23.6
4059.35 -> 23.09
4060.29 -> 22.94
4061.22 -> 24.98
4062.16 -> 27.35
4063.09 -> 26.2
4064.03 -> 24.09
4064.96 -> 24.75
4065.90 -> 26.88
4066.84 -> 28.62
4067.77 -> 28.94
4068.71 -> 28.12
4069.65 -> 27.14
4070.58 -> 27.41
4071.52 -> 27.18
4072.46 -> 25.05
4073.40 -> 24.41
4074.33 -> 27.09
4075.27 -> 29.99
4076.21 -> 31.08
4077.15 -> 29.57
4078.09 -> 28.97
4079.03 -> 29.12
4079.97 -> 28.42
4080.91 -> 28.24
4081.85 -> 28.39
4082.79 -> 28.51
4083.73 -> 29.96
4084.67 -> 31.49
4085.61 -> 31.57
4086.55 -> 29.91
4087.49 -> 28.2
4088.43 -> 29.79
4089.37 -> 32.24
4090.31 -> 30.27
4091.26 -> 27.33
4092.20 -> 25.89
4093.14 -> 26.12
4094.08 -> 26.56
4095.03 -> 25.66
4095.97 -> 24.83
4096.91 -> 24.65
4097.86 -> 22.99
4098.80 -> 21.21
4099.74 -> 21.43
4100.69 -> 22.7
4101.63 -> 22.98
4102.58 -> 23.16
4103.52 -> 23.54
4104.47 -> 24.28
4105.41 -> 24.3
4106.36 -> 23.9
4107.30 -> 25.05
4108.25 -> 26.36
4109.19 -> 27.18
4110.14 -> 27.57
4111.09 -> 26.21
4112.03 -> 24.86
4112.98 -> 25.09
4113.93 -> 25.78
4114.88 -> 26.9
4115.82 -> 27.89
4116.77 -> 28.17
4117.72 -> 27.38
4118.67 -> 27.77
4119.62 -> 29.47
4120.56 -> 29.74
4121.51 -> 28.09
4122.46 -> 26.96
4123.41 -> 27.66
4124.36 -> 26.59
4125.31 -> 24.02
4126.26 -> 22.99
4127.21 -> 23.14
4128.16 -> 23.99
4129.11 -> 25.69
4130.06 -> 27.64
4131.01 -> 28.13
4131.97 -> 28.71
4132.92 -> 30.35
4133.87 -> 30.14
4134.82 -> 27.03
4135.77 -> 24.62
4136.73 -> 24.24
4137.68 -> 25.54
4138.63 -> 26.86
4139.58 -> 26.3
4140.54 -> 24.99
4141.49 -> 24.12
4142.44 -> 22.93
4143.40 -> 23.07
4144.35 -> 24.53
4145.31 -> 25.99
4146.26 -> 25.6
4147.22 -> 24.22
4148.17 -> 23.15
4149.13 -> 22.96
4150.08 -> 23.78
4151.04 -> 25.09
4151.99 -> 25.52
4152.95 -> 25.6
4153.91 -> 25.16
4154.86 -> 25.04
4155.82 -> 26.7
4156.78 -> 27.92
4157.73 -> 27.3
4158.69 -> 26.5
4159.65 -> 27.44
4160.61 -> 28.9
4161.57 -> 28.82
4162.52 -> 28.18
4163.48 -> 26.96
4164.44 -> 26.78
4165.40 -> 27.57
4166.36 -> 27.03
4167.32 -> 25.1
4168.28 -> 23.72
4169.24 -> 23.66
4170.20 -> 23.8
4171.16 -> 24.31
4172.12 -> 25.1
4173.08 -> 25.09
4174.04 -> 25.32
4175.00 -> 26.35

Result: 1.65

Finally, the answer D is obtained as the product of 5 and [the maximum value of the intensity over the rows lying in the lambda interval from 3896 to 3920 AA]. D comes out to 110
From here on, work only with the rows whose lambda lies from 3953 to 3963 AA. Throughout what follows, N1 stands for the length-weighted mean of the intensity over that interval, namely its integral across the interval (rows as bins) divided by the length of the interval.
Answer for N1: 17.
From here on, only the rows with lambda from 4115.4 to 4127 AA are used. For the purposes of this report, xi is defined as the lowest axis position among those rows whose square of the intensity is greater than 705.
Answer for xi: 4115.82 AA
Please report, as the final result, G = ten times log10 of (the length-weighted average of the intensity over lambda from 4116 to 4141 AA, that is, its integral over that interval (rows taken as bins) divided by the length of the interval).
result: 14.3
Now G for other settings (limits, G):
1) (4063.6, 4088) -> 14.5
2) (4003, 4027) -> 14.6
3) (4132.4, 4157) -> 14.1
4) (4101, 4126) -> 14.2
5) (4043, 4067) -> 14.1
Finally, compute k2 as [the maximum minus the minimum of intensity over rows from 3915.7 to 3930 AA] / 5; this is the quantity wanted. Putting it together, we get 1.8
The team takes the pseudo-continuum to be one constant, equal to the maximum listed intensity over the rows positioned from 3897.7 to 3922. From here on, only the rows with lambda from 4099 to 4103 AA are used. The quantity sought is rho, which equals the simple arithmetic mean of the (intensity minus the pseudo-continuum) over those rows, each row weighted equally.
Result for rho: 0.6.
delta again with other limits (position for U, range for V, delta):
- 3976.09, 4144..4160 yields 1.35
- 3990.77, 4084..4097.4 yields -0.19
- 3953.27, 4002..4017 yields 1.42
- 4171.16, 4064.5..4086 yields 0.74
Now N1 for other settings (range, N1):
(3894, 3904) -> 19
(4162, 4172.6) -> 26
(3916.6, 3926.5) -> 18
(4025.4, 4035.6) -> 26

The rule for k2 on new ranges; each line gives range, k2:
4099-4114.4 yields 1.2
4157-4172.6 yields 1.0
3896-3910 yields 0.8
